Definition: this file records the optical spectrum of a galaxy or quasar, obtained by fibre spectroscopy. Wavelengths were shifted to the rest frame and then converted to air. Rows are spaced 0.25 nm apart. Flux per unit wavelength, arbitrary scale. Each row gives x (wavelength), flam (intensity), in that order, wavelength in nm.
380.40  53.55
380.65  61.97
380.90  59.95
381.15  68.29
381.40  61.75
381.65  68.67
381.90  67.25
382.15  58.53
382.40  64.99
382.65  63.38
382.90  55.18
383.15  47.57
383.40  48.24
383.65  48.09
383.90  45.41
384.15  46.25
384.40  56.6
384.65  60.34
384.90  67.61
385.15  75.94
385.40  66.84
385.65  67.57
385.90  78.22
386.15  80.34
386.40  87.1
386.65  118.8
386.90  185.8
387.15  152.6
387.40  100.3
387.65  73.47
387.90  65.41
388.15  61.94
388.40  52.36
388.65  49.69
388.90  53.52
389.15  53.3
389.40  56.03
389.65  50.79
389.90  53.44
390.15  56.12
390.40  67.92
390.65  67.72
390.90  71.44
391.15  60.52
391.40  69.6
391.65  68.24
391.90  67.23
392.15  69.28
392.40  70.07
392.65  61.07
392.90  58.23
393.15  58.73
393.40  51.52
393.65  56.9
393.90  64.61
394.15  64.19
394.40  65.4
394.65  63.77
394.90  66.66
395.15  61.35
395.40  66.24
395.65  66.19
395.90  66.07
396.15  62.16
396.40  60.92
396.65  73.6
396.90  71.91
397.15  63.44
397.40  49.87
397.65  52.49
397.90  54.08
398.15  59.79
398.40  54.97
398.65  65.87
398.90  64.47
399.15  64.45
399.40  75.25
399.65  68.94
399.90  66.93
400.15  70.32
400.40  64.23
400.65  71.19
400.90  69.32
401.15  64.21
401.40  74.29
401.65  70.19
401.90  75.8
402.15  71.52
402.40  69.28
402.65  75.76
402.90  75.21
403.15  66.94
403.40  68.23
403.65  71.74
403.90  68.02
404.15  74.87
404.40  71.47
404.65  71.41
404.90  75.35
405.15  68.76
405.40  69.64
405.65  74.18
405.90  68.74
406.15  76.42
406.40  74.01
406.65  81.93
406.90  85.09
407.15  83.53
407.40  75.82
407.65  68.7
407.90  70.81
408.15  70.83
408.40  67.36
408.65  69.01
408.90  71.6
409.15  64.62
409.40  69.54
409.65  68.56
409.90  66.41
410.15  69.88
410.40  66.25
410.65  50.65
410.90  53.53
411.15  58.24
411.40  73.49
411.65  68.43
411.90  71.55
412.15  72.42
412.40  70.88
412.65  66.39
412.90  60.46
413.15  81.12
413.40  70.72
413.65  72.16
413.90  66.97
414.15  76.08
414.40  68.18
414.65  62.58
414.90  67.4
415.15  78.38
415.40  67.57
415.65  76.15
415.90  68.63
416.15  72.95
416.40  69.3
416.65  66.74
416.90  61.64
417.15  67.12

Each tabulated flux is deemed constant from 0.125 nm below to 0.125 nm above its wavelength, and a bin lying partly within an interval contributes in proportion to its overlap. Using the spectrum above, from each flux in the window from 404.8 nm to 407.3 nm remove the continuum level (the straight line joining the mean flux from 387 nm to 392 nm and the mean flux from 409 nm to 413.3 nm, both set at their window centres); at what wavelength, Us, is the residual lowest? 405.15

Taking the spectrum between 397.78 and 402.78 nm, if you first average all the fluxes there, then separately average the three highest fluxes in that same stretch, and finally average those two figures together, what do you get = 72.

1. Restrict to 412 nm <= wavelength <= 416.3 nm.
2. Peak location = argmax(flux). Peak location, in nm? 413.15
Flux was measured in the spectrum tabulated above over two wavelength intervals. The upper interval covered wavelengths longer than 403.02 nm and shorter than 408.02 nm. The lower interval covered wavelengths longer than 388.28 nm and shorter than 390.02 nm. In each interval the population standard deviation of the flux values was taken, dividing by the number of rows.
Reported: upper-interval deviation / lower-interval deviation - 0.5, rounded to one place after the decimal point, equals 2.2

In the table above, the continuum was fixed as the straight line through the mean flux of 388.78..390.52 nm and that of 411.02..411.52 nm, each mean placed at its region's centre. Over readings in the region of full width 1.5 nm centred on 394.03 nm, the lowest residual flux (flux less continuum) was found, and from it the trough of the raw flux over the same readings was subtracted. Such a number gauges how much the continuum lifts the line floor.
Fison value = -58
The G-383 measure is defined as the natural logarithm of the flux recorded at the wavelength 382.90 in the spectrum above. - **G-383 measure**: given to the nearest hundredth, 4.01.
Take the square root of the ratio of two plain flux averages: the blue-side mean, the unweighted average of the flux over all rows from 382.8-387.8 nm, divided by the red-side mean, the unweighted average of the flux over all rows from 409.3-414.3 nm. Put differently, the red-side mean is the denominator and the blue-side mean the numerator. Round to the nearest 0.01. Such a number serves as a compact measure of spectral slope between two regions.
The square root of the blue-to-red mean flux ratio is 1.07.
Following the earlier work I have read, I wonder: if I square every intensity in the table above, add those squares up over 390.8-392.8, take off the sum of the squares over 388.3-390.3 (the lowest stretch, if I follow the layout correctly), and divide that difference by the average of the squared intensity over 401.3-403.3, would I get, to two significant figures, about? 2.6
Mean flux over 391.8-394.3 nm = 62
